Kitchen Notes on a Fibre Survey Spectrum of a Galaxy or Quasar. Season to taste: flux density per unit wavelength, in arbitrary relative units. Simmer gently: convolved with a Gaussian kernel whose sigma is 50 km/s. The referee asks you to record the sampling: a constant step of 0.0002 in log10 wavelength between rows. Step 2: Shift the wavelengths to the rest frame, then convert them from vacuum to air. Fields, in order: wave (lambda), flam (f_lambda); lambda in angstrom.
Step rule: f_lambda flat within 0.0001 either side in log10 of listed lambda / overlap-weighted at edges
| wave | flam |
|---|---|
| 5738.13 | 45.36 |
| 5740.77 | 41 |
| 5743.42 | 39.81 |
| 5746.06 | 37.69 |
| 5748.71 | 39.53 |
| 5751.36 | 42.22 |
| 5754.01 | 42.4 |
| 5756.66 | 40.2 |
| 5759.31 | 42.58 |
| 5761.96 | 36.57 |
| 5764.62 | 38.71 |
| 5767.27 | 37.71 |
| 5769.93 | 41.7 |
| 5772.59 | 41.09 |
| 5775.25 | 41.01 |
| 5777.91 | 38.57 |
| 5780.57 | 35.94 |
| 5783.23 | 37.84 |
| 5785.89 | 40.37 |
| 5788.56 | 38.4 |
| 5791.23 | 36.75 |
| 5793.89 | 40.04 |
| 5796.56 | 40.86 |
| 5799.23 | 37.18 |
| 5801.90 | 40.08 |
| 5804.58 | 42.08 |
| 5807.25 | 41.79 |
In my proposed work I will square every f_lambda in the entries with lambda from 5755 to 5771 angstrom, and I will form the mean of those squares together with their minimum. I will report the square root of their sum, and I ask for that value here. 53.9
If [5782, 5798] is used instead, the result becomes 53.6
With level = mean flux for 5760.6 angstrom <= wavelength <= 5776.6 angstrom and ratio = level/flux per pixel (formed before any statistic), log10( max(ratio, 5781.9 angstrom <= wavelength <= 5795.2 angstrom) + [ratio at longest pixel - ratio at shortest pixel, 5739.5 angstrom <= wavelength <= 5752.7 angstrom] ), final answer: 0.020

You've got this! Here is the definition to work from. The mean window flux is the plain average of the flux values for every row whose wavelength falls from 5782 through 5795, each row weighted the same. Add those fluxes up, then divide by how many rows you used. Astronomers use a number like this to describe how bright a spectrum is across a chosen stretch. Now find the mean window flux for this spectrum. 38.7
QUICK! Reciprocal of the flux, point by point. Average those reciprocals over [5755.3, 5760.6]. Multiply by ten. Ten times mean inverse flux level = 0.242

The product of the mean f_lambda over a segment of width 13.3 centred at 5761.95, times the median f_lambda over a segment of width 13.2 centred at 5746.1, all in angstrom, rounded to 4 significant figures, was 1559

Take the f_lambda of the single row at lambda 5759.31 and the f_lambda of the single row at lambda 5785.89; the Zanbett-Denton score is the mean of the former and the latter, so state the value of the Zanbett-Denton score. 41.5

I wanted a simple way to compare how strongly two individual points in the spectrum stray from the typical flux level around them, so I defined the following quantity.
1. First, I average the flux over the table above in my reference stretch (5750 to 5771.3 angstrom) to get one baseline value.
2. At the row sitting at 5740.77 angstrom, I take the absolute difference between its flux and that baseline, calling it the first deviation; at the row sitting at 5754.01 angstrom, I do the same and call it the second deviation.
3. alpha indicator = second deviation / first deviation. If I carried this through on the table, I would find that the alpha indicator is 2.9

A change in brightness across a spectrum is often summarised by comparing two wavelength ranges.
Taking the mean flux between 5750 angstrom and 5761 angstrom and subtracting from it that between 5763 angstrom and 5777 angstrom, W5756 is 1.8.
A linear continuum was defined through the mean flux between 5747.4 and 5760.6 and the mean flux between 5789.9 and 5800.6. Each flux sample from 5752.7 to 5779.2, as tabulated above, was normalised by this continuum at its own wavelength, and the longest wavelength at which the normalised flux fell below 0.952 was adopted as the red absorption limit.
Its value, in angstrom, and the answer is 5767.27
